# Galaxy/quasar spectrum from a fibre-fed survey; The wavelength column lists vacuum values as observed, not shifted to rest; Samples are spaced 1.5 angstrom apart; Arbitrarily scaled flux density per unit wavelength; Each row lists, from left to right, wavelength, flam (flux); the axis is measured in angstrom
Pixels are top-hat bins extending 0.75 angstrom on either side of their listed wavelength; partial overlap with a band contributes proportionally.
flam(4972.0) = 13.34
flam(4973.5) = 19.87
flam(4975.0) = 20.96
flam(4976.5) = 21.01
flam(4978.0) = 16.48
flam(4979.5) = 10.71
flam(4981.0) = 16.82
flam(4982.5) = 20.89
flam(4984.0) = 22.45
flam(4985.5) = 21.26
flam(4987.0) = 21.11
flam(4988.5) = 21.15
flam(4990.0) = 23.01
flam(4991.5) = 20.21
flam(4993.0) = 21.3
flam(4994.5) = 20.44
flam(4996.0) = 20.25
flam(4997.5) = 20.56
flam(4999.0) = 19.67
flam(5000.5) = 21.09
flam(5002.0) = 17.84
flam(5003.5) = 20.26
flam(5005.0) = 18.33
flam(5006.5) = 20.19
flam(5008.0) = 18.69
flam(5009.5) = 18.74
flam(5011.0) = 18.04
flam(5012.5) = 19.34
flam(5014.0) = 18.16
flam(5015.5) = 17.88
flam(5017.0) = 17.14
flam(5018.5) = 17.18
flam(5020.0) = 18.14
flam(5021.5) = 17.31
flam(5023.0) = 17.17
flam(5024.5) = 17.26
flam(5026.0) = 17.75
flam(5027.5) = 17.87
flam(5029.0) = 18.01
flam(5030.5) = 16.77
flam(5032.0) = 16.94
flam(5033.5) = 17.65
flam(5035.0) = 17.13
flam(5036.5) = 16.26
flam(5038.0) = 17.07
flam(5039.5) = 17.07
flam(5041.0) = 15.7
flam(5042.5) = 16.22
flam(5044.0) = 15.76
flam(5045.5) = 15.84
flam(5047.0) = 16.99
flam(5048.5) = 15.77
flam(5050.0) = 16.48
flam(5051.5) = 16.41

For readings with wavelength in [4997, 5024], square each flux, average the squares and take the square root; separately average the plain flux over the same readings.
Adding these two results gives 37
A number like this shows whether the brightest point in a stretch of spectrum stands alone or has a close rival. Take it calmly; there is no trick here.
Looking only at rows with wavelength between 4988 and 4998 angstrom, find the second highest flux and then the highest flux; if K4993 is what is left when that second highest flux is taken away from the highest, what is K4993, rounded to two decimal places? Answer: 1.71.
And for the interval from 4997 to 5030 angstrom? 0.53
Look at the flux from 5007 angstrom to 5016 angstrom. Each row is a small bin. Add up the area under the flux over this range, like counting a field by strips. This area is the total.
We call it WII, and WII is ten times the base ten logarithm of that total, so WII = 22.2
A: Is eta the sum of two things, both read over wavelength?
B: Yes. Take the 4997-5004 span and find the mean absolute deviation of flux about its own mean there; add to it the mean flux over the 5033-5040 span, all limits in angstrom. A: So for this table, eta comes 17.9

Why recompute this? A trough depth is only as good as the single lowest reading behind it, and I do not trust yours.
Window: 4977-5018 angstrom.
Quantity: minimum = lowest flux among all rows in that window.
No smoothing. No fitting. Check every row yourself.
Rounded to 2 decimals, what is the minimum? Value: 10.71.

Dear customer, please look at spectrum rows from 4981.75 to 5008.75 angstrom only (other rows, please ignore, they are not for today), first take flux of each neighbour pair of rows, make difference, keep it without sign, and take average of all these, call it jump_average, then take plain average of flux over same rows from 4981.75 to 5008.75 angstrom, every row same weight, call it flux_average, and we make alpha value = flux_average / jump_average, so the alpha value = 15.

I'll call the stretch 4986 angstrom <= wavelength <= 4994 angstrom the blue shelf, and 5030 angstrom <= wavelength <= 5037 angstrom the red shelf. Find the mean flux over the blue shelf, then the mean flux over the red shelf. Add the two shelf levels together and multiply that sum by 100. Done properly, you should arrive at 3831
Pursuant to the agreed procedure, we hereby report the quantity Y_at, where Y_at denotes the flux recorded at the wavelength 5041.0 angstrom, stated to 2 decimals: 15.70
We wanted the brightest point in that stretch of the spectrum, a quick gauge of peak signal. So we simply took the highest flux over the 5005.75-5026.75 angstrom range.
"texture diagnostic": 20.19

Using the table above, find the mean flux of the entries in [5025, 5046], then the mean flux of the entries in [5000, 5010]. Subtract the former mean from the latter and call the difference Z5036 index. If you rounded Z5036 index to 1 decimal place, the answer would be 2.4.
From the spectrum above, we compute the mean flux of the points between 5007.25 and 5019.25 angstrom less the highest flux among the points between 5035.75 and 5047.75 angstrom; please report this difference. 1.1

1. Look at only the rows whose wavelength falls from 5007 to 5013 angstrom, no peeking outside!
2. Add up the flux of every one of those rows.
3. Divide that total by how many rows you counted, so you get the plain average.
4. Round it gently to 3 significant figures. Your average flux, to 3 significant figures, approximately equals 18.7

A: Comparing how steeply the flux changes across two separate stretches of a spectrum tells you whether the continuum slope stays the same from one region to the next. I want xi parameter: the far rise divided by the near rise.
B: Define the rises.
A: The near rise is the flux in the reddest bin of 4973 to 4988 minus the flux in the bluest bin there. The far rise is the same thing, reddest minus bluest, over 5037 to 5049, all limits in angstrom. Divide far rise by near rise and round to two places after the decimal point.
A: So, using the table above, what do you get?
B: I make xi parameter -1.05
